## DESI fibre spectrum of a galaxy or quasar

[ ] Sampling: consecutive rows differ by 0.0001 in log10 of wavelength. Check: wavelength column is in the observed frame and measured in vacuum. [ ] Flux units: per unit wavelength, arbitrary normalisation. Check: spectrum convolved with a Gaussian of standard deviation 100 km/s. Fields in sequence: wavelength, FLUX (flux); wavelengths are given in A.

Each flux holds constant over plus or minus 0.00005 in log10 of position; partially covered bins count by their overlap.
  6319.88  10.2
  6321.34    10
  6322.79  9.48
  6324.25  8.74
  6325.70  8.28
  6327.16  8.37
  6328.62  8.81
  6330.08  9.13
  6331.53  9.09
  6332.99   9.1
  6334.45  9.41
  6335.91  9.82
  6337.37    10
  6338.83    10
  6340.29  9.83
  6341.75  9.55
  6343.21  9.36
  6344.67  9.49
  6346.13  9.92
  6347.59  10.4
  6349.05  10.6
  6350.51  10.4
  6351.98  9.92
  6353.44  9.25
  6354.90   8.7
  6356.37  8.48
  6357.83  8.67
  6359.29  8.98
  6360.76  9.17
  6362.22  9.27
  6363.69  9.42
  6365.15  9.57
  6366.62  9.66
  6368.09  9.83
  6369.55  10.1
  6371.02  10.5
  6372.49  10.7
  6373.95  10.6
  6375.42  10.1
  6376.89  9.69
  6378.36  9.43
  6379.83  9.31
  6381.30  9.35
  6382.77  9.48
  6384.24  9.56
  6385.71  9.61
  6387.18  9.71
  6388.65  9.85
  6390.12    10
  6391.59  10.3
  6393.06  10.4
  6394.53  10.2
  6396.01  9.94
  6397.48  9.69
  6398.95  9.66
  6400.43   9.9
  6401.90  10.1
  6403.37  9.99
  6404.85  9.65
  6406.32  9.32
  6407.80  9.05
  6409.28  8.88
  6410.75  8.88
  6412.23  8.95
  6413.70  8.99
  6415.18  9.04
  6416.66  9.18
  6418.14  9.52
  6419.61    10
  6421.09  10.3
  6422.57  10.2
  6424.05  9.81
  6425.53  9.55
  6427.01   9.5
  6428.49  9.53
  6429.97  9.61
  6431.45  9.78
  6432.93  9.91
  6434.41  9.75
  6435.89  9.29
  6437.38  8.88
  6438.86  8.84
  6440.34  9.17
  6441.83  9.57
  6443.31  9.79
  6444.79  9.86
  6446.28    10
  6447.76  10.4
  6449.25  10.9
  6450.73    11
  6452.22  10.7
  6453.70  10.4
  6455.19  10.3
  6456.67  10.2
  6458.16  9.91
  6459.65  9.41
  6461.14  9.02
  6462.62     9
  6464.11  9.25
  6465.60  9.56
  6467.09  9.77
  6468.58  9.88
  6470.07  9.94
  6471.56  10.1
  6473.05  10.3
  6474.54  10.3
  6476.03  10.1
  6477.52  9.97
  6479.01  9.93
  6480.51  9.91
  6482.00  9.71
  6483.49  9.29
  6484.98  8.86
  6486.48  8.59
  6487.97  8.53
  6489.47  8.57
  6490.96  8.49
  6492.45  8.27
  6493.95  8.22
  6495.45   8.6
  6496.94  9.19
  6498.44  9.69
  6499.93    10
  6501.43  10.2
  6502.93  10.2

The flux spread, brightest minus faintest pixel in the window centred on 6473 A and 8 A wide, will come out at 0.4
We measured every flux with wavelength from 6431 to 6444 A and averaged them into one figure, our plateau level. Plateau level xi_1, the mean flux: 9.4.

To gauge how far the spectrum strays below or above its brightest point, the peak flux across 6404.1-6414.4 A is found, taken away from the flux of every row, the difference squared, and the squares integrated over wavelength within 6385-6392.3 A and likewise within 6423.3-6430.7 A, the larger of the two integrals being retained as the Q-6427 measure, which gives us 0.9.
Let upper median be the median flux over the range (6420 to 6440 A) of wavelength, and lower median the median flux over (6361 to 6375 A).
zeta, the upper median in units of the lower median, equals 0.978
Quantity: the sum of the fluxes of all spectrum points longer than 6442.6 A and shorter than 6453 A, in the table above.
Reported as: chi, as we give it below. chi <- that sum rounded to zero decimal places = 73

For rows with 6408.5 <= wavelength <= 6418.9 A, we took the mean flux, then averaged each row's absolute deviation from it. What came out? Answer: 0.16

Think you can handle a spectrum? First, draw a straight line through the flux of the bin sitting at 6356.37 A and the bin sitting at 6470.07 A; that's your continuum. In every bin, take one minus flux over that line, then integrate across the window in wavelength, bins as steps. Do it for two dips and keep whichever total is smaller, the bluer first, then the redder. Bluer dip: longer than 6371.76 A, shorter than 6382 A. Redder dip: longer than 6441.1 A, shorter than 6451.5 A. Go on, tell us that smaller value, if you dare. -1.34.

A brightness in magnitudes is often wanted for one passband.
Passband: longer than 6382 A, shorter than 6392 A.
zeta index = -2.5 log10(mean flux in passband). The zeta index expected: -2.48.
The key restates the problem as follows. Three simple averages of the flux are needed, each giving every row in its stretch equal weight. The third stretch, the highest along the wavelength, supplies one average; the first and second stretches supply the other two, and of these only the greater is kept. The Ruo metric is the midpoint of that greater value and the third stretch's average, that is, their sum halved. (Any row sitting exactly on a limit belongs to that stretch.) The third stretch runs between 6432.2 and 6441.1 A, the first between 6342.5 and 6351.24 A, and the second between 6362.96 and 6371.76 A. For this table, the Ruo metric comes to 9.67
